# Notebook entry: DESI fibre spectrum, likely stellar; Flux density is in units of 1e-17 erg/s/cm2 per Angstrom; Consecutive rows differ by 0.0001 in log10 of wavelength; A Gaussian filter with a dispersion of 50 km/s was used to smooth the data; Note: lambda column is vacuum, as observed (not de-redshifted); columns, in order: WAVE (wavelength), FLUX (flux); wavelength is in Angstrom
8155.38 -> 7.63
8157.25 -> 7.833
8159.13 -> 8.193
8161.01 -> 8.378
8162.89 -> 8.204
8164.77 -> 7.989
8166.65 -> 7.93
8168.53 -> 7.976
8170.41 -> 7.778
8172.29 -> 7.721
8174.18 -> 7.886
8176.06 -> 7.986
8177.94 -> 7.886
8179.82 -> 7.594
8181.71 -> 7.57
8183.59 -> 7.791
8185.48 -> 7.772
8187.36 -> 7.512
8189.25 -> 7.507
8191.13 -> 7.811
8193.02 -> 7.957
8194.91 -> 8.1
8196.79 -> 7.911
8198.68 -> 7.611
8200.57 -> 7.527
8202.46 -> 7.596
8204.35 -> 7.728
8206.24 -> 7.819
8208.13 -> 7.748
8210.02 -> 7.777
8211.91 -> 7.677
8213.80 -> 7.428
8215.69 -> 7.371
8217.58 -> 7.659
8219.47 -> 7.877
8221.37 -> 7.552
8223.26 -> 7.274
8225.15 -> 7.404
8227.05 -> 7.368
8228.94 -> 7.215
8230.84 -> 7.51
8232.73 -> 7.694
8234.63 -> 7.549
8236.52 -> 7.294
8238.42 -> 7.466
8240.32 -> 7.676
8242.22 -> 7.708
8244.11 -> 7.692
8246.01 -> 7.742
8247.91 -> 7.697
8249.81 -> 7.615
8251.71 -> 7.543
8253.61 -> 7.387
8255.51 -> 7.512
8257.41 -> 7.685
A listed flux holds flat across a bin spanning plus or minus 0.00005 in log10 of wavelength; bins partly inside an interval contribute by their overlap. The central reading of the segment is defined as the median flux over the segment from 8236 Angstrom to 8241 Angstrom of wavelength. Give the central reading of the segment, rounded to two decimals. 7.47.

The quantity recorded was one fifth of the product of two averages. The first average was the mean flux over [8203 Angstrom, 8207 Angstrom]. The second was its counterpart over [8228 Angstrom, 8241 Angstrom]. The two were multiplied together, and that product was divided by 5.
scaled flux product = 11.6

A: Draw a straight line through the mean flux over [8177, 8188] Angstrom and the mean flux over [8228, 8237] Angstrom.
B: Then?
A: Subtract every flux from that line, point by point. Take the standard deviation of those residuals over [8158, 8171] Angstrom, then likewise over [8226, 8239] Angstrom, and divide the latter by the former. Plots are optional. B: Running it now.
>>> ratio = 0.9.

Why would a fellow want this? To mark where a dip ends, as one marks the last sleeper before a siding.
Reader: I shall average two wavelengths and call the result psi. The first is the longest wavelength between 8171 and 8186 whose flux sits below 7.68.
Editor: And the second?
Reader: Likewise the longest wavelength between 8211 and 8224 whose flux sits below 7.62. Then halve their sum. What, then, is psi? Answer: 8202.5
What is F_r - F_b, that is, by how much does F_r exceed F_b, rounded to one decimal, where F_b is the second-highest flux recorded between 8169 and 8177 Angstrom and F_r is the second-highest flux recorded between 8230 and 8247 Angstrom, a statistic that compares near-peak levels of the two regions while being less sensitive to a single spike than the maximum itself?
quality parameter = -0.2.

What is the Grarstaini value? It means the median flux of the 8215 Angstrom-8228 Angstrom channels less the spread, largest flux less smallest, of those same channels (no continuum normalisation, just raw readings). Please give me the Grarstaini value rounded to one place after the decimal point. 6.8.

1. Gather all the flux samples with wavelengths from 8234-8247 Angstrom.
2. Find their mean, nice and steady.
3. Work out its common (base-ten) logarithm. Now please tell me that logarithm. 0.880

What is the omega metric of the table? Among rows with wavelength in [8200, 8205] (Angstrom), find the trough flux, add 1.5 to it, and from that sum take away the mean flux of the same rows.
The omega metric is 1.41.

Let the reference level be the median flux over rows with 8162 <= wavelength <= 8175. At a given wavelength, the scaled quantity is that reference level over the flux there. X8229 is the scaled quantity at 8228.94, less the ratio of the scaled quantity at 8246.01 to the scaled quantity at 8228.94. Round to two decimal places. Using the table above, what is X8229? 0.17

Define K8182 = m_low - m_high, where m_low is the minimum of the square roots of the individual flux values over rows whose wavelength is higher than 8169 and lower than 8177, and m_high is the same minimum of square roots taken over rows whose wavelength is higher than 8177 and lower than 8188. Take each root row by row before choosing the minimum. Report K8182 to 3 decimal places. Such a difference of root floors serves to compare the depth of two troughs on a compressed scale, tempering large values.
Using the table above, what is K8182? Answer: 0.038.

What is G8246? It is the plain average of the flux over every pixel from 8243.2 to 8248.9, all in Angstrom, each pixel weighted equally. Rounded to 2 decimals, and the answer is 7.71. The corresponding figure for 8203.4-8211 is 7.77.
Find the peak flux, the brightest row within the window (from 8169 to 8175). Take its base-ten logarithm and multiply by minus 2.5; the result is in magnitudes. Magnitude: -2.24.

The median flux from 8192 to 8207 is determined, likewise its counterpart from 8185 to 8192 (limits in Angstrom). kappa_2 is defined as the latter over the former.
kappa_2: 0.98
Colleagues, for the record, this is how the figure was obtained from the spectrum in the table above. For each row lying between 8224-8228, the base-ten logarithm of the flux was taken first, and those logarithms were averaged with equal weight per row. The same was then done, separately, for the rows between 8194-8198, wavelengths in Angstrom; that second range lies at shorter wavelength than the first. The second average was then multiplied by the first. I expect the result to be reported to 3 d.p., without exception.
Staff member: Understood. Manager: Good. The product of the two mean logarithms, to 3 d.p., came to 0.784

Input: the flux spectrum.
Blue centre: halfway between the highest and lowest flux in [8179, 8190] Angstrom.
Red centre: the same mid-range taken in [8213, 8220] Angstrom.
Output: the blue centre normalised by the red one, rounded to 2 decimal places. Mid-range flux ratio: 1.00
